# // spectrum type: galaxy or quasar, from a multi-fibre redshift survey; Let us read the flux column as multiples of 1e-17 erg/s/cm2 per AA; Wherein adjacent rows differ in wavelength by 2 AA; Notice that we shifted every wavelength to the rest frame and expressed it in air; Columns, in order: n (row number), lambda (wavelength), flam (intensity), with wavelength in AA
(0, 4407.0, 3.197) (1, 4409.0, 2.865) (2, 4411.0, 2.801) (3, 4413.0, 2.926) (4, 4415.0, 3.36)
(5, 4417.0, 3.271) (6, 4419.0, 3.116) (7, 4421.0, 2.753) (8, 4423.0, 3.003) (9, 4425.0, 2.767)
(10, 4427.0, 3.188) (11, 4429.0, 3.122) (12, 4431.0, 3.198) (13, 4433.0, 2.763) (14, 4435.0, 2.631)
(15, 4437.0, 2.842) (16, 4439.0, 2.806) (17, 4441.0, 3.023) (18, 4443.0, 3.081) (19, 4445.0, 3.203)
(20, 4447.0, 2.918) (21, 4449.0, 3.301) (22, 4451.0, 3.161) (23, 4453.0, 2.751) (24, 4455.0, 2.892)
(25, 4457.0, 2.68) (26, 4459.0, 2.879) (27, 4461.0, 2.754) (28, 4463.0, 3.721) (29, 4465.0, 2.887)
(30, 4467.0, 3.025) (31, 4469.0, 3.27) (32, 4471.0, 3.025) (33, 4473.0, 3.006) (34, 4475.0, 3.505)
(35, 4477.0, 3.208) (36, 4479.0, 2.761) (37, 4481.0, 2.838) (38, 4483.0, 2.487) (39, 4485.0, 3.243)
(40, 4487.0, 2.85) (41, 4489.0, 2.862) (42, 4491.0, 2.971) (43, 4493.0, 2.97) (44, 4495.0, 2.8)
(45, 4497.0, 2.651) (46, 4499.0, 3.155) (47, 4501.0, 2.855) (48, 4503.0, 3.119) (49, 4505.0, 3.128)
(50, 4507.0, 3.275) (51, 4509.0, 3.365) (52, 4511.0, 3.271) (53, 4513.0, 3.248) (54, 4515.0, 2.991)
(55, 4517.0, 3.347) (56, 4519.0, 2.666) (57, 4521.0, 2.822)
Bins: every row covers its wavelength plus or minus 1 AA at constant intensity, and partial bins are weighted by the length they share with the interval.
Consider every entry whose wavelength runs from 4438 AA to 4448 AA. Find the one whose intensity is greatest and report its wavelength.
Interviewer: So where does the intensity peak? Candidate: 4445.0 AA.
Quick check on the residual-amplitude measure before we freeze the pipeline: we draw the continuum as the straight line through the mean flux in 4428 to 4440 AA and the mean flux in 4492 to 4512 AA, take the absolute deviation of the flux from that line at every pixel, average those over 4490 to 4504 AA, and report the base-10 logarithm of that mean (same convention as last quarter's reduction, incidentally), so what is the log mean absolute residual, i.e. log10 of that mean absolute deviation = -0.79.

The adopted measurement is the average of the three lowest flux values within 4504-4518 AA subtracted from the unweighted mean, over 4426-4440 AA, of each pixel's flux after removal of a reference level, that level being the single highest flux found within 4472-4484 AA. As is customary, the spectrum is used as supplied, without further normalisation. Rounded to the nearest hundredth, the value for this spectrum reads -3.69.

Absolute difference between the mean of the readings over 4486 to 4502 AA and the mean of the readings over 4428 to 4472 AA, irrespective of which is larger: 0.108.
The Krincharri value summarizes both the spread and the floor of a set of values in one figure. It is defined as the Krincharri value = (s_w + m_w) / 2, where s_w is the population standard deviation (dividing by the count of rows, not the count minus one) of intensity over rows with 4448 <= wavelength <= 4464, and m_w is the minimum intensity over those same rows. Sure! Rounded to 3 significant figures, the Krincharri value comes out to 1.51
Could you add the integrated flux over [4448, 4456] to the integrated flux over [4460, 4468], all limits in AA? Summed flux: 49.0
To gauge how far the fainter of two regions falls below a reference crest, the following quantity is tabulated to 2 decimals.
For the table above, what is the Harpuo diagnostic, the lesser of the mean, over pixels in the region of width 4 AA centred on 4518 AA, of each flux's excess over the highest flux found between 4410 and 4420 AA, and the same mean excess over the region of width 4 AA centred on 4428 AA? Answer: -0.35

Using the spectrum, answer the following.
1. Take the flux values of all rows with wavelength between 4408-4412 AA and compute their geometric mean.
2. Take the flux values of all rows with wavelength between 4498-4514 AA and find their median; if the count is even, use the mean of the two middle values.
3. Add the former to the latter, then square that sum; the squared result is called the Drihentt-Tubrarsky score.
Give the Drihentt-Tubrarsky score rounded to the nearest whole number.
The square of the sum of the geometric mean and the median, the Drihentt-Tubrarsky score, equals 36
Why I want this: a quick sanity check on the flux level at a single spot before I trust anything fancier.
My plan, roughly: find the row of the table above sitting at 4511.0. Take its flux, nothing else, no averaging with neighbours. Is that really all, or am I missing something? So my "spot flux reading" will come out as 3.271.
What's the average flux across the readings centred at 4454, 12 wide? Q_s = 2.94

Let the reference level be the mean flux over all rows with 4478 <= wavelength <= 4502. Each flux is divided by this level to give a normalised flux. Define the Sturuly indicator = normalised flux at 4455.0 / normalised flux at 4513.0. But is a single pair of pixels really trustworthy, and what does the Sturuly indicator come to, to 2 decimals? 0.89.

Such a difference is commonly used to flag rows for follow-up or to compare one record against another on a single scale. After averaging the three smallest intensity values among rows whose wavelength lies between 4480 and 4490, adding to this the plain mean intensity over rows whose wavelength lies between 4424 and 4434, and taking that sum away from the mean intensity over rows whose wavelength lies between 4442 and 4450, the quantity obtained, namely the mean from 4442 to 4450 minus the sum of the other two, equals -2.61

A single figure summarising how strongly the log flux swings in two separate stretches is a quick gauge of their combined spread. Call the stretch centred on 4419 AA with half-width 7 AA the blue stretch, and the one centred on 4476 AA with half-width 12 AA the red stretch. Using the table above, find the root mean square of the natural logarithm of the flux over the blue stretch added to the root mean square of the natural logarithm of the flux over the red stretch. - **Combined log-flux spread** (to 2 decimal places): 2.21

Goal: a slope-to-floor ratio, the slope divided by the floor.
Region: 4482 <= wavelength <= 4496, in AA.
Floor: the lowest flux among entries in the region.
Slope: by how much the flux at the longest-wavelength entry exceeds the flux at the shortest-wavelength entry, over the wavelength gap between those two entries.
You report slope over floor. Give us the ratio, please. 0.010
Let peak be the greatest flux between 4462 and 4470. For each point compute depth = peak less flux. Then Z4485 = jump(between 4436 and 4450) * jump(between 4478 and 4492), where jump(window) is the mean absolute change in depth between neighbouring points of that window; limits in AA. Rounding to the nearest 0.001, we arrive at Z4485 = 0.052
